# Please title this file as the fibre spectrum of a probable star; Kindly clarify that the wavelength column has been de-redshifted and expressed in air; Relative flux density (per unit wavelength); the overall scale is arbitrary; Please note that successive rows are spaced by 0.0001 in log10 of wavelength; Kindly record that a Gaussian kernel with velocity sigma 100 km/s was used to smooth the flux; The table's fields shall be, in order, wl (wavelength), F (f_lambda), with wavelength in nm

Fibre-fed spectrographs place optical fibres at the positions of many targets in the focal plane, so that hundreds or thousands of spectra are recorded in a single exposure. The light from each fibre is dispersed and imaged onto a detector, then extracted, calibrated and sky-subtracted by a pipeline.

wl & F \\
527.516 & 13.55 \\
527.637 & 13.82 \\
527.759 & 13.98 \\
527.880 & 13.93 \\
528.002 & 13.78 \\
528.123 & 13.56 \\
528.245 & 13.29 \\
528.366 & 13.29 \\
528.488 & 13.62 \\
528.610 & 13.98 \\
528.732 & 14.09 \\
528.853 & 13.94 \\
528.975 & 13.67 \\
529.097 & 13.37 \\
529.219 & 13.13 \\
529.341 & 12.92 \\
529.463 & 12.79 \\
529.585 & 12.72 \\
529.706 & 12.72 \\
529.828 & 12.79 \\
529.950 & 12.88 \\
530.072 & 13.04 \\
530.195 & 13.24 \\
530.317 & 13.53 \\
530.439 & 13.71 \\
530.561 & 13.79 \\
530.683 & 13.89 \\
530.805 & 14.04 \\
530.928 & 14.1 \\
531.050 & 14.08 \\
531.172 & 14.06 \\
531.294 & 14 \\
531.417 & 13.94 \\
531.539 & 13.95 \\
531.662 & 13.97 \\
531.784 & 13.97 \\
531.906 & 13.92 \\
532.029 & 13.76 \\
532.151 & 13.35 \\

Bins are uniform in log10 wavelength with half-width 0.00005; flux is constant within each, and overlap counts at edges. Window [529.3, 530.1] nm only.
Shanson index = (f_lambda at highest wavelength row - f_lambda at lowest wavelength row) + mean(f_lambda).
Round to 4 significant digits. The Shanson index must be 12.96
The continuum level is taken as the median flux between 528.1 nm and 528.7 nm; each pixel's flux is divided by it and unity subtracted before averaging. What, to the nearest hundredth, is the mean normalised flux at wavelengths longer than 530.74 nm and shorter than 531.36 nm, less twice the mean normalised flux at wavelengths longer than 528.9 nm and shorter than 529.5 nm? 0.09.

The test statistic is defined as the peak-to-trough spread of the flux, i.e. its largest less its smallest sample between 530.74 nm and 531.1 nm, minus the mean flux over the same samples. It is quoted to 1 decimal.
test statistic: -14.0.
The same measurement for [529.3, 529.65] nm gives -12.6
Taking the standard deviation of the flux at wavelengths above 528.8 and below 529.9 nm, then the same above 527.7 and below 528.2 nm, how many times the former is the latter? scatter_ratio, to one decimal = 0.4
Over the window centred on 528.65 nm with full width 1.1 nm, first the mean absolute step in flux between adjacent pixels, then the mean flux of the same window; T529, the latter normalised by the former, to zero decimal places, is 61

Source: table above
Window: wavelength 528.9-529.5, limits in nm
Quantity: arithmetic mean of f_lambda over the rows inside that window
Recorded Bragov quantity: 13.2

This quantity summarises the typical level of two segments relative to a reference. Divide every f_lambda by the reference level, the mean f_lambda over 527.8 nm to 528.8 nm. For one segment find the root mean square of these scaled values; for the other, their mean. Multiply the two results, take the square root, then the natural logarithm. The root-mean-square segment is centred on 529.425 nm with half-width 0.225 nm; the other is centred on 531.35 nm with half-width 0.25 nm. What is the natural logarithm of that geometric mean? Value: -0.020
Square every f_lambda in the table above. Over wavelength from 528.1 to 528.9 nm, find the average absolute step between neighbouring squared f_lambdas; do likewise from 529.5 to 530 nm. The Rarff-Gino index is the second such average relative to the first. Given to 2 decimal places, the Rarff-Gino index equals 0.25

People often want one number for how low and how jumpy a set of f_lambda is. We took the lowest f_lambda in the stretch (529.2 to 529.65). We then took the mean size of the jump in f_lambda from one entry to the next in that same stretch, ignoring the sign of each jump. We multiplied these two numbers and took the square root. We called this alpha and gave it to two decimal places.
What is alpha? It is 1.32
